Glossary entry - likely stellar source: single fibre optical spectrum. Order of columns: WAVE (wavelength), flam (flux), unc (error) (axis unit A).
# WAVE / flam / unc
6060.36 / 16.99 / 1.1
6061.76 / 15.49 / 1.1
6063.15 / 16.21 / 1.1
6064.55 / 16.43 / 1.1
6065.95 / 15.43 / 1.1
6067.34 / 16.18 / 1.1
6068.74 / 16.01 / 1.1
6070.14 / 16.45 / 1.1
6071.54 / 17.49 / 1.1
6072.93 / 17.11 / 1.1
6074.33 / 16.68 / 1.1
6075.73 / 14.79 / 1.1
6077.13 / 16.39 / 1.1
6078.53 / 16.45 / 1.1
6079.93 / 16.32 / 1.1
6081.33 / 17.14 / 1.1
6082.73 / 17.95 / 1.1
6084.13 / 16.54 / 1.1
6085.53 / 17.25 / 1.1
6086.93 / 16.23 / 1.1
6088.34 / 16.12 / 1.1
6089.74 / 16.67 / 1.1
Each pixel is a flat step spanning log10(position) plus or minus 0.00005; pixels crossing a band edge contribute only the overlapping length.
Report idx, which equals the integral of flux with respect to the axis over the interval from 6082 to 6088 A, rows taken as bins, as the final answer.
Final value 102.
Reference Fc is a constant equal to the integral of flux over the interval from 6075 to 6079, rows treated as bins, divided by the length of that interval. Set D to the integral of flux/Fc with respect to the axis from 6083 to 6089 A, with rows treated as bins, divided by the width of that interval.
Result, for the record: 1.05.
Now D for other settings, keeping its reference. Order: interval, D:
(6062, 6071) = 1.02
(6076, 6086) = 1.06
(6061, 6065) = 1.01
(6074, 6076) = 0.99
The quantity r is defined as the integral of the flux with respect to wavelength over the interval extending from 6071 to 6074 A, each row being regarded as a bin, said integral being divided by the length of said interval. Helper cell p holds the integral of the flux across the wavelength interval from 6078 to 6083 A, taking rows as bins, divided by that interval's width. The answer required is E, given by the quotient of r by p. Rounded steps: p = 16.9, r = 17.3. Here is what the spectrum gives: 1.02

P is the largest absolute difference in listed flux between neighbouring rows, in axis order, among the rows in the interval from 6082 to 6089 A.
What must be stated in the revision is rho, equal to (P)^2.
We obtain 2.0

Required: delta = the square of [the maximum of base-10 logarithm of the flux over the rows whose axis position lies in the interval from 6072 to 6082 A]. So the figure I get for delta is 1.52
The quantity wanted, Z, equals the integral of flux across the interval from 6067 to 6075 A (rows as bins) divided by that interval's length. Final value 16.7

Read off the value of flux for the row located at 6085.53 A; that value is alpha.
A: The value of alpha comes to 17.25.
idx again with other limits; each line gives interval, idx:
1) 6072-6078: 98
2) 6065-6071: 96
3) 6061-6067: 96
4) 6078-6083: 84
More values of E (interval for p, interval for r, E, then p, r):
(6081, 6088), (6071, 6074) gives 1.02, 17.0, 17.3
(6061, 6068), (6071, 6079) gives 1.03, 16.0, 16.5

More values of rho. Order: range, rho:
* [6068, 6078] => 3.6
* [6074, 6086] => 3.6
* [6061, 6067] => 1.0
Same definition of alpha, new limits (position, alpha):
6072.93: 17.11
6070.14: 16.45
